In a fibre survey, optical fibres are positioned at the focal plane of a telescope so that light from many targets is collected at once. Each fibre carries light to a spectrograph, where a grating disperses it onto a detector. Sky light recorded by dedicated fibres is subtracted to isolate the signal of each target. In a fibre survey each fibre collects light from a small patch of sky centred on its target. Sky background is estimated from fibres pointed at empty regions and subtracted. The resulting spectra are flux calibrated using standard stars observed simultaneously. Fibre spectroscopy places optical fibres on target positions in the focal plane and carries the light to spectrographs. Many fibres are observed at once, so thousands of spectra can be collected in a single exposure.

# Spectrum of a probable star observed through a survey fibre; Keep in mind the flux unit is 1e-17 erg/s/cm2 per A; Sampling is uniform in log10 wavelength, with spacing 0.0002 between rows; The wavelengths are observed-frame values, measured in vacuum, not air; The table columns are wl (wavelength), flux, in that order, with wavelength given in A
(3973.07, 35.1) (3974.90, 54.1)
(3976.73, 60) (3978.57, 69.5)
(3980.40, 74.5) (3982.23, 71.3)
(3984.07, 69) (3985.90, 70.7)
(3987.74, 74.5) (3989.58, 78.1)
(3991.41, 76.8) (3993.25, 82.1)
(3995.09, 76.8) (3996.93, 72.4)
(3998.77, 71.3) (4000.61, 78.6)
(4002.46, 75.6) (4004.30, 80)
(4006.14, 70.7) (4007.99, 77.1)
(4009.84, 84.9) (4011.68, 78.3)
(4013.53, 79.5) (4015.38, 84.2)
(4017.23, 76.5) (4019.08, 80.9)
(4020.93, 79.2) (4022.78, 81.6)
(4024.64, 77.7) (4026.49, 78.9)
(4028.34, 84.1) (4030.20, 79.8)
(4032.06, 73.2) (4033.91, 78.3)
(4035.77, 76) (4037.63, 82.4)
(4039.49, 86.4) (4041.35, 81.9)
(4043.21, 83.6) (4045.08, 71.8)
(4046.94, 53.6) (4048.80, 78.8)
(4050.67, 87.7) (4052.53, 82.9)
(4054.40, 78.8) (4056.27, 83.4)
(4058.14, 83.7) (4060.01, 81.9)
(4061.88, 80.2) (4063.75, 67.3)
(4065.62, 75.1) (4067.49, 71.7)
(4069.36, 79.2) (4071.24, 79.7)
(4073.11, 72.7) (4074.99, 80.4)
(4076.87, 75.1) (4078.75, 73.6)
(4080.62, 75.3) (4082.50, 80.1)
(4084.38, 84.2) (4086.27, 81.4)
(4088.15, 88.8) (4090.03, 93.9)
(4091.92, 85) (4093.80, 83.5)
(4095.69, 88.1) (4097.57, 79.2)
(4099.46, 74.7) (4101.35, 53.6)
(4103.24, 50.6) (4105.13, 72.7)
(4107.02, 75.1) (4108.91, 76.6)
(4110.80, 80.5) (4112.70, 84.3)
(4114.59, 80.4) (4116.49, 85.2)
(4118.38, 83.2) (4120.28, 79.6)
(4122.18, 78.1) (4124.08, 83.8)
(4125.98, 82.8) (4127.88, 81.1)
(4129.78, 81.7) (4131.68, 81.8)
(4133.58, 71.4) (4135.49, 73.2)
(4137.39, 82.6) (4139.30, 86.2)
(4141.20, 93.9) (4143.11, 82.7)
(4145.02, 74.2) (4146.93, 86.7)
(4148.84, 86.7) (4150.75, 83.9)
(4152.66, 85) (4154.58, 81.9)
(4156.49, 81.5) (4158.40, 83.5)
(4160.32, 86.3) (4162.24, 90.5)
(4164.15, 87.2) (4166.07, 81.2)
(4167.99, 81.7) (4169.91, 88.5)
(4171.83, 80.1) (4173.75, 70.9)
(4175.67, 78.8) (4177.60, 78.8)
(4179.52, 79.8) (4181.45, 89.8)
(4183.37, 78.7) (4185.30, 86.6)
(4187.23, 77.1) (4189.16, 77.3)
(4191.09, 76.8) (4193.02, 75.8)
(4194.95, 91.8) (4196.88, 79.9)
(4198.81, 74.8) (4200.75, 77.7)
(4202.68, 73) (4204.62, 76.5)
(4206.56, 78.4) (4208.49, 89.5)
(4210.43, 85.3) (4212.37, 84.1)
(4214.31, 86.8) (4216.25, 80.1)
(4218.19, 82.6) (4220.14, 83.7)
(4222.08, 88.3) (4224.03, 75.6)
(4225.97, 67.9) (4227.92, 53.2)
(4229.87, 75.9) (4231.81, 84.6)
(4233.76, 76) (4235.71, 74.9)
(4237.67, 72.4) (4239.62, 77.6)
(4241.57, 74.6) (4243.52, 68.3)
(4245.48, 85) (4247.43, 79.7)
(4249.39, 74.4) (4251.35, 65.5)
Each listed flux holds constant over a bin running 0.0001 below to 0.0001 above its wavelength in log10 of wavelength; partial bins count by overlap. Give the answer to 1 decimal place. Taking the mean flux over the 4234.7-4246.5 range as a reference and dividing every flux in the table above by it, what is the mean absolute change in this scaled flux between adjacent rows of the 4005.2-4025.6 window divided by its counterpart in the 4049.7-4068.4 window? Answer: 1.0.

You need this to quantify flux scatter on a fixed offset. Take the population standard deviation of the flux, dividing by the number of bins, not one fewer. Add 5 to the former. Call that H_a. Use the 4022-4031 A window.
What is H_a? 7.2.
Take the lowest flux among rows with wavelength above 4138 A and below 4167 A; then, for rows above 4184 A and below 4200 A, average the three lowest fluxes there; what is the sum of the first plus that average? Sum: 150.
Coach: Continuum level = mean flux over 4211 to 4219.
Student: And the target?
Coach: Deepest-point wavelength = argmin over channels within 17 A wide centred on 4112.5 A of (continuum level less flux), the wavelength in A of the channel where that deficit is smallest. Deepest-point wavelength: 4116.49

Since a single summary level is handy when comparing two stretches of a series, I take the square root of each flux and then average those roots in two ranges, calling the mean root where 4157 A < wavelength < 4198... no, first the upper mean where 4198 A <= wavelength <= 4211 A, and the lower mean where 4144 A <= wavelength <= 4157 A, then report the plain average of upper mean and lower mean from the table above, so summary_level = 9.00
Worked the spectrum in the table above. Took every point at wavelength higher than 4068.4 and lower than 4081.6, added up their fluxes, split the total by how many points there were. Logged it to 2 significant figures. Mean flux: 77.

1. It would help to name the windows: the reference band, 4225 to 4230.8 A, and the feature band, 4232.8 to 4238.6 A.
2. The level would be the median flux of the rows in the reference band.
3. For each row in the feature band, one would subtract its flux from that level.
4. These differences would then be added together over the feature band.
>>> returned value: -20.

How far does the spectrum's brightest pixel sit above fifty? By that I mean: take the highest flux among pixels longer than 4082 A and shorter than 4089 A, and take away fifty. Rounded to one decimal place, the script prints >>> 38.8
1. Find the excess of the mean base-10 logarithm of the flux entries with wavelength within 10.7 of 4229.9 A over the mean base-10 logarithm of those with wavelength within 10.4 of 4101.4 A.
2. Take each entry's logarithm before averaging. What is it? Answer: 0.008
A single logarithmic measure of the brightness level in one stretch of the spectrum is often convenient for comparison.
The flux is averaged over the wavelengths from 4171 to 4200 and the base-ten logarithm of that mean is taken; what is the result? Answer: 1.90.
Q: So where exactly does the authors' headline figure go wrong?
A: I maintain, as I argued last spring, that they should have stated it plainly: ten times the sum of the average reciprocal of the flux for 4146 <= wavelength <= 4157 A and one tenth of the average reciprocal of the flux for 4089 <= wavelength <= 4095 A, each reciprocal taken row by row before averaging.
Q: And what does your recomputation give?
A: 0.130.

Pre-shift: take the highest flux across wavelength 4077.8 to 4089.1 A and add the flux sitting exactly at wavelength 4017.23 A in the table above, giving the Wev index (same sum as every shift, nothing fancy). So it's 165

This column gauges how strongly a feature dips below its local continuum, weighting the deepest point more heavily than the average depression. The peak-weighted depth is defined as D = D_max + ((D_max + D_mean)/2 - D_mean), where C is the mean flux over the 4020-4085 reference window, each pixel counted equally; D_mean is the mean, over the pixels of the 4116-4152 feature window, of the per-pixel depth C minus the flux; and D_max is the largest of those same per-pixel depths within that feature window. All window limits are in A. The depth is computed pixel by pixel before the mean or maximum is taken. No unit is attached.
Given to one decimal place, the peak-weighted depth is 12.2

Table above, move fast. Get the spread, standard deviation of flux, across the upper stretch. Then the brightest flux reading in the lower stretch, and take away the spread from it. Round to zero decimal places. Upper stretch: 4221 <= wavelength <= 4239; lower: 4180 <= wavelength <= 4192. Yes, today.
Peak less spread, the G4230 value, 80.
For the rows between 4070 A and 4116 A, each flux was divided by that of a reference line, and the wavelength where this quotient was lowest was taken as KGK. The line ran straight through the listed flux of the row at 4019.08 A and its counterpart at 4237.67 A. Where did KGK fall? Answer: 4103.24 A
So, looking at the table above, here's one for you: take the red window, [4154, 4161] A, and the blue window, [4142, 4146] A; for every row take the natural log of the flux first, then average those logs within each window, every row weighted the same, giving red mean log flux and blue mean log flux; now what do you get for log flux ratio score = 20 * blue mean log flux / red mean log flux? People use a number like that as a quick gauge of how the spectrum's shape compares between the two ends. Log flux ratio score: 19.7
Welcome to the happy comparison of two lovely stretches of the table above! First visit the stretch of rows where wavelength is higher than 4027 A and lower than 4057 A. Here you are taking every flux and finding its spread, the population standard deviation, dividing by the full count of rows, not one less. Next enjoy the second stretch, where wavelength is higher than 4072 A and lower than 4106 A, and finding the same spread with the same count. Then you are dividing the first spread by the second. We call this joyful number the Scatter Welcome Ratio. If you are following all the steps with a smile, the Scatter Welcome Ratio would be 0.7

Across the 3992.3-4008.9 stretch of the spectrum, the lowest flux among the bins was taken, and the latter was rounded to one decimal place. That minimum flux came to 70.7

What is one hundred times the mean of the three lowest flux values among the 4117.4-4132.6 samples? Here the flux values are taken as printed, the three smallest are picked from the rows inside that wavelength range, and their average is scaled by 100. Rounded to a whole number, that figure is 7960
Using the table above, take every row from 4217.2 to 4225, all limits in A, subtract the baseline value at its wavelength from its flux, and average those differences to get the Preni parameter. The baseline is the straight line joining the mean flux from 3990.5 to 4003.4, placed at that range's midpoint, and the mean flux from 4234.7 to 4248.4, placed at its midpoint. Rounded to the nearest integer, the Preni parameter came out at 6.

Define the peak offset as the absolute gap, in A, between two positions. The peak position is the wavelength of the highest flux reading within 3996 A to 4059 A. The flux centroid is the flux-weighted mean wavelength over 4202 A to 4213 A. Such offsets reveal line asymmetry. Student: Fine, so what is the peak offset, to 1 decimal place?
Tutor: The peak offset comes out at 157.0 A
